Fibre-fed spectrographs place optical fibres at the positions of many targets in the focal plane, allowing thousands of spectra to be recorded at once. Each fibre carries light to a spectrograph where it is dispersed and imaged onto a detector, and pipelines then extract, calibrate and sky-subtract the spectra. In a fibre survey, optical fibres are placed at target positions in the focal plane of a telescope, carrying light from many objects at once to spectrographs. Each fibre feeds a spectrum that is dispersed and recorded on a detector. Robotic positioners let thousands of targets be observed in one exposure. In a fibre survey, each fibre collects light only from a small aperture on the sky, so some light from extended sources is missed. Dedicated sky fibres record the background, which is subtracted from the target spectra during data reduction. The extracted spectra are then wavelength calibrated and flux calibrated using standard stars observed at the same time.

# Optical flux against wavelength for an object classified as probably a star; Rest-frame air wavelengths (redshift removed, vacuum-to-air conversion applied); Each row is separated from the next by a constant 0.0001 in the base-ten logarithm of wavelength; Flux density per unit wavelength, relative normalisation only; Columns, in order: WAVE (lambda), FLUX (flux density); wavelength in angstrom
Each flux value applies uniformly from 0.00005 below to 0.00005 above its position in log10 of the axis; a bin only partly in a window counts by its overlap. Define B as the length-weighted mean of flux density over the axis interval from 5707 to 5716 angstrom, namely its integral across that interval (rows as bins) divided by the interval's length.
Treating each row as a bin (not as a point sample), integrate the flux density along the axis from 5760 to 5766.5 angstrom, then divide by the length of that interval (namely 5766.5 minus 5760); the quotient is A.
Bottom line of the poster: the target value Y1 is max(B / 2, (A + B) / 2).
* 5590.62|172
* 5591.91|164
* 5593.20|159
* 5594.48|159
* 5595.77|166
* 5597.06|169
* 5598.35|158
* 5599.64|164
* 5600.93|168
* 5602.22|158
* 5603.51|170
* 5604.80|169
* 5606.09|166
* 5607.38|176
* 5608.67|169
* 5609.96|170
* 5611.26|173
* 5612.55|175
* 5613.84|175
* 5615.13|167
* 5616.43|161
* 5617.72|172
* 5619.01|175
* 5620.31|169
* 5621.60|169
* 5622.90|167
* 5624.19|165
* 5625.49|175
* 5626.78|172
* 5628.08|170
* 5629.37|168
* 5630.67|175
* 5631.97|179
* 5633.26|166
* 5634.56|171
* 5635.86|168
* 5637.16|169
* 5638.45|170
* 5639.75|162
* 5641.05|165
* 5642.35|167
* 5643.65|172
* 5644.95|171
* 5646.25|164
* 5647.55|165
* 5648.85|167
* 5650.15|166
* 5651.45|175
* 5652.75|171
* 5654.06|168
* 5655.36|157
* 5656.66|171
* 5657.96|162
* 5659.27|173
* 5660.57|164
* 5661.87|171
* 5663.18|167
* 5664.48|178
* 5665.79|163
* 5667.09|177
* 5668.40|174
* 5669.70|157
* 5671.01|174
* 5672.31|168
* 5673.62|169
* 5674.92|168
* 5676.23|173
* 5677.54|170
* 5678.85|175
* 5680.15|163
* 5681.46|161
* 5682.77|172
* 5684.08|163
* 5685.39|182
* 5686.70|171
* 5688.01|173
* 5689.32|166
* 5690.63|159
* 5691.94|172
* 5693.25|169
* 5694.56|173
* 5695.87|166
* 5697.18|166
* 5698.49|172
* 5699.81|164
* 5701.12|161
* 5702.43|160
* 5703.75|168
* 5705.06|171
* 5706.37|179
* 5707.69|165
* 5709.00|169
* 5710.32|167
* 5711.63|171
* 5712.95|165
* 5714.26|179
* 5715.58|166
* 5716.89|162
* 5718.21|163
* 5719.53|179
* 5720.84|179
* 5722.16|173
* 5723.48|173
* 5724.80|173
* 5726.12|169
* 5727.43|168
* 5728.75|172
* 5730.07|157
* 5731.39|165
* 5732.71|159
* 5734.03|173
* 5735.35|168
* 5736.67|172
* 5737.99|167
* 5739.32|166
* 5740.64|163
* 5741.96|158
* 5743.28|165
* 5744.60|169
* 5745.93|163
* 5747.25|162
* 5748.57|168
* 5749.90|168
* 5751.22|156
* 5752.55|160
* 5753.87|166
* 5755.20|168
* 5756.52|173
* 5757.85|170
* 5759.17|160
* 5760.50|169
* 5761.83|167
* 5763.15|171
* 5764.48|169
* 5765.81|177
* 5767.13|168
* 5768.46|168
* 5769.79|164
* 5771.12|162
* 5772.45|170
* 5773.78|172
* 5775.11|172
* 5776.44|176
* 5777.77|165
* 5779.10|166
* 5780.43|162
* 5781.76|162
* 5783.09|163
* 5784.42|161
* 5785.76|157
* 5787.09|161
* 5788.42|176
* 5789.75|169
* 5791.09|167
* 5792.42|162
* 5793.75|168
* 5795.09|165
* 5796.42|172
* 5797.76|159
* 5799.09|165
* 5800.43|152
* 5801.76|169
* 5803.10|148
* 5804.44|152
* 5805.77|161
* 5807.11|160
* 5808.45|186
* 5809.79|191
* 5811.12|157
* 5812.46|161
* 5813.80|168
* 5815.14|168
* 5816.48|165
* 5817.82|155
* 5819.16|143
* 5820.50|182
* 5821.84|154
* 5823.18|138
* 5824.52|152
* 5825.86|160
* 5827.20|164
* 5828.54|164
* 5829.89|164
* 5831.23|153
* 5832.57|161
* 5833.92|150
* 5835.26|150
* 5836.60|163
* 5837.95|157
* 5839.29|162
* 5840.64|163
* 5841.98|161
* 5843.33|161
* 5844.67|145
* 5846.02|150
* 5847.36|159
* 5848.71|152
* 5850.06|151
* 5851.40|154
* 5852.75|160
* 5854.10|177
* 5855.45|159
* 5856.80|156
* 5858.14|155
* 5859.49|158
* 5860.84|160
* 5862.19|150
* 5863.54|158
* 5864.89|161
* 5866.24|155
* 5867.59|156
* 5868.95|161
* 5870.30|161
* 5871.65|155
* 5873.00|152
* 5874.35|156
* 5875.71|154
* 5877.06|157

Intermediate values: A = 171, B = 169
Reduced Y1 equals 170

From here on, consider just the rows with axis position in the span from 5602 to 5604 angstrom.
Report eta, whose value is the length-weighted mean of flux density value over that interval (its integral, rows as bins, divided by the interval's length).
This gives 165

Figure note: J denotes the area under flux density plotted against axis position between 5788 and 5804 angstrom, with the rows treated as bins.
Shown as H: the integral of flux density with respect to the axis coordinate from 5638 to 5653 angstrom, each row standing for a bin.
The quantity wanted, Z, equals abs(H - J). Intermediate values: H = 2517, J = 2623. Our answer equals 106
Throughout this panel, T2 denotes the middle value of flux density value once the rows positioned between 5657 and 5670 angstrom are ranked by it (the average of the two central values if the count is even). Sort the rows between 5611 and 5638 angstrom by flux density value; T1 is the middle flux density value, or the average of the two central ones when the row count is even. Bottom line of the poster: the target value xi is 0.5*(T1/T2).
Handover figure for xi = 0.503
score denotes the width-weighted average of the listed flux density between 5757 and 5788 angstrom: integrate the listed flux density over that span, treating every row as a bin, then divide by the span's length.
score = 167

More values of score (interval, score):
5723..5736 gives 168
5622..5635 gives 171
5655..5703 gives 168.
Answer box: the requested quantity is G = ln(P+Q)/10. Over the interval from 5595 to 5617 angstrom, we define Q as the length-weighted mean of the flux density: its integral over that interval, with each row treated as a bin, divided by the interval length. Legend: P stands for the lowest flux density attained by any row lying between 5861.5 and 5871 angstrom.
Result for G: 0.5761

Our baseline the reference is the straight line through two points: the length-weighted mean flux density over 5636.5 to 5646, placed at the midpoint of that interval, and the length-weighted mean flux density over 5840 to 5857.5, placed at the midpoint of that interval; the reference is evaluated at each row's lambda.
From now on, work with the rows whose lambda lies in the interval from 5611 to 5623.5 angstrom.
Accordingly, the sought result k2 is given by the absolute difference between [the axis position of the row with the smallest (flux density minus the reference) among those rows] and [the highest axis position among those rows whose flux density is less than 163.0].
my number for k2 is 0.0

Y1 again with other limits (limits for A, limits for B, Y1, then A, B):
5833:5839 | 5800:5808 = 157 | 156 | 158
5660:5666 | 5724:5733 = 168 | 169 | 167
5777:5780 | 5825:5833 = 163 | 166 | 161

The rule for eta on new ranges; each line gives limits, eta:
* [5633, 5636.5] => 168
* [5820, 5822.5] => 167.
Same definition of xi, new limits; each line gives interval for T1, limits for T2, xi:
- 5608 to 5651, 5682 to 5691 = 0.494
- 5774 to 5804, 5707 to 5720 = 0.495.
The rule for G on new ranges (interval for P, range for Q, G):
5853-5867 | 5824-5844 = 0.5733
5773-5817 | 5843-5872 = 0.5720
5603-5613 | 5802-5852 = 0.5784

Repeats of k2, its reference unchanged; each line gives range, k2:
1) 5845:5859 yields 12.1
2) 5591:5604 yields 3.9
